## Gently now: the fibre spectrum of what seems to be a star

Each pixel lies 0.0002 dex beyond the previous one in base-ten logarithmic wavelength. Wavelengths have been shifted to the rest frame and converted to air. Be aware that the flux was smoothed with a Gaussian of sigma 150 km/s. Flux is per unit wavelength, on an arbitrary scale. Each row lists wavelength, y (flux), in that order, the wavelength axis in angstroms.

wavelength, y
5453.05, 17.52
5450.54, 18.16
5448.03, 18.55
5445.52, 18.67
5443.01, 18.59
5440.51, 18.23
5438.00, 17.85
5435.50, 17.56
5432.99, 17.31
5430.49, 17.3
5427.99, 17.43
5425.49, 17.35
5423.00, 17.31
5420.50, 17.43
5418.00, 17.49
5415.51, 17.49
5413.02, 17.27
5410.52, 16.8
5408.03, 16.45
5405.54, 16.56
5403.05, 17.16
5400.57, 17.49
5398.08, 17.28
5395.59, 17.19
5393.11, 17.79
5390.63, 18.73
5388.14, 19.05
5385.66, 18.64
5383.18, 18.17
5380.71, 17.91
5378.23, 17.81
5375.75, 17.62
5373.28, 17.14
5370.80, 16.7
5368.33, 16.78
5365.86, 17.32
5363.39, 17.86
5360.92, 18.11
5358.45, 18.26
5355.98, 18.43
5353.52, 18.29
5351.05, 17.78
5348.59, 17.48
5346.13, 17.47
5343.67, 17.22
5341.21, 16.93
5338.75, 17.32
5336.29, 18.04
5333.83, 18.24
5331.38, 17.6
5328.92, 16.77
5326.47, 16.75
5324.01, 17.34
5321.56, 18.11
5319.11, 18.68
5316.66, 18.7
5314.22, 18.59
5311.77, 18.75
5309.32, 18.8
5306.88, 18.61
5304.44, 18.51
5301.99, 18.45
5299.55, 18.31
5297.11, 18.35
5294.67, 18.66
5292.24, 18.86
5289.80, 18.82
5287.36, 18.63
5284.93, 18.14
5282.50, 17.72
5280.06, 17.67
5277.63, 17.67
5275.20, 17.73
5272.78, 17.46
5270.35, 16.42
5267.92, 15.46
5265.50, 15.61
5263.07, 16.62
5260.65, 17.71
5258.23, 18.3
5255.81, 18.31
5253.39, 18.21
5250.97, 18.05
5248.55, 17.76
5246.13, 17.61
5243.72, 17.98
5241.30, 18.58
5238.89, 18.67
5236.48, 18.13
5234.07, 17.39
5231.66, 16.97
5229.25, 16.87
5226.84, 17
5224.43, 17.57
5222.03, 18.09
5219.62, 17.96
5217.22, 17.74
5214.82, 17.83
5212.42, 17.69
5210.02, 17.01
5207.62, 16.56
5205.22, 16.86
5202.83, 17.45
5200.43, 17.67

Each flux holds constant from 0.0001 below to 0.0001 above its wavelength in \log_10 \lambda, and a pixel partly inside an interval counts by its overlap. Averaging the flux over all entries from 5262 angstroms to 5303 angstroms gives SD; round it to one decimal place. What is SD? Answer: 17.7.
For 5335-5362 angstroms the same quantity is 17.8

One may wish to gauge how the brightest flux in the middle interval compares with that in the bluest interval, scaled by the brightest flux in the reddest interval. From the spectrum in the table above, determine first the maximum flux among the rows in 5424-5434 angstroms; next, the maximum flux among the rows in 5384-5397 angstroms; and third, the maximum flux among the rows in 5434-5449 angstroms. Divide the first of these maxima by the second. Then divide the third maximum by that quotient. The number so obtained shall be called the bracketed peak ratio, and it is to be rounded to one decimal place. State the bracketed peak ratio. 20.4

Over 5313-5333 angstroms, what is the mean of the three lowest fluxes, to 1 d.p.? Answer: 17.0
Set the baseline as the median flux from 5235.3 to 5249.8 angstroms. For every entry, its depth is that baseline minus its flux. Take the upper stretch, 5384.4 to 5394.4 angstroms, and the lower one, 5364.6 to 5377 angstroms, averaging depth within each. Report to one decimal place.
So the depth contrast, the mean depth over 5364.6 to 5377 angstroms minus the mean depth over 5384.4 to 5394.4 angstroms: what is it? 1.4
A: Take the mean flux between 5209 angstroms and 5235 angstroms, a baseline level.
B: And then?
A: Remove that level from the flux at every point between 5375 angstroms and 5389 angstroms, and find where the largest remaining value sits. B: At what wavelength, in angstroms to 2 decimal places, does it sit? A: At 5388.14 angstroms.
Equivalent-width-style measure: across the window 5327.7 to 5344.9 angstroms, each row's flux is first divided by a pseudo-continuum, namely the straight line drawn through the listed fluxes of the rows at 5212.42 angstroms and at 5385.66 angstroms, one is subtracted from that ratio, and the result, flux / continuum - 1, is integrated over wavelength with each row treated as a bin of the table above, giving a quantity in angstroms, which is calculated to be -0.9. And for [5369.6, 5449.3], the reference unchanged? -4.8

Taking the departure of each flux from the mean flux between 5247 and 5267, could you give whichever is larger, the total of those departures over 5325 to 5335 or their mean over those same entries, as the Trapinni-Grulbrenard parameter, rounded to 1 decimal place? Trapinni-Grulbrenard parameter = -0.2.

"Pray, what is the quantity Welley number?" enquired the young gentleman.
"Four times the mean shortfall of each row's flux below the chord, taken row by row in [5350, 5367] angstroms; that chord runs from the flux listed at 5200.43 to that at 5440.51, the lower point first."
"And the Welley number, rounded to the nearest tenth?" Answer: 0.1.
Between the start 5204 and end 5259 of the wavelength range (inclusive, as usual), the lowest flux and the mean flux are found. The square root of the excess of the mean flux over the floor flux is 1.07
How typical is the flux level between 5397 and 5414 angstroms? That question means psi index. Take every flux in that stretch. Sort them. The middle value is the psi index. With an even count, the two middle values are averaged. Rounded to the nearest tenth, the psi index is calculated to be 17.2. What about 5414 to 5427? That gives 17.4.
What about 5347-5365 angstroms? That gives 18.1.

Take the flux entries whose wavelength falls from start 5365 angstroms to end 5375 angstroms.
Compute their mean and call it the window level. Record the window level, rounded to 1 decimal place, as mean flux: 17.0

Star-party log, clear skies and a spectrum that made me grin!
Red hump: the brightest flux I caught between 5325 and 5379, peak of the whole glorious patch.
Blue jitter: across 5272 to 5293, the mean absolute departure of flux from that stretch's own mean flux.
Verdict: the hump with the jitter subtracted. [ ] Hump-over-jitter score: 18.0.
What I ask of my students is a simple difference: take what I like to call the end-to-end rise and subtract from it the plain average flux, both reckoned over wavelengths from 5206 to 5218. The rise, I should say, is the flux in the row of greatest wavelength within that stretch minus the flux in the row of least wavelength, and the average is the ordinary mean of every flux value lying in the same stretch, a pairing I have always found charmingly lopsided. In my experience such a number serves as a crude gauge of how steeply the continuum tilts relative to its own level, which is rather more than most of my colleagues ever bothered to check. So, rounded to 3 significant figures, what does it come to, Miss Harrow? -16.2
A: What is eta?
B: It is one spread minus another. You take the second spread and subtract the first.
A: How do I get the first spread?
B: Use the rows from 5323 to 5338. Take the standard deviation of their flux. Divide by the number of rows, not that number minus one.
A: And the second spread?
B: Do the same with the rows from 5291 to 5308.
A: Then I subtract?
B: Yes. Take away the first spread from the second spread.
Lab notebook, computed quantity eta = -0.39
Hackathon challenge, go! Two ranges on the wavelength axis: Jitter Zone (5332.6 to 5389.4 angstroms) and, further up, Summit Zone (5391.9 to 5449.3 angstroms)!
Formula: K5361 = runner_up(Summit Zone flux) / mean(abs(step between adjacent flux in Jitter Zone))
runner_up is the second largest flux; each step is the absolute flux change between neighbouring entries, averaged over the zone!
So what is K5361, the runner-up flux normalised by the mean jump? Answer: 59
